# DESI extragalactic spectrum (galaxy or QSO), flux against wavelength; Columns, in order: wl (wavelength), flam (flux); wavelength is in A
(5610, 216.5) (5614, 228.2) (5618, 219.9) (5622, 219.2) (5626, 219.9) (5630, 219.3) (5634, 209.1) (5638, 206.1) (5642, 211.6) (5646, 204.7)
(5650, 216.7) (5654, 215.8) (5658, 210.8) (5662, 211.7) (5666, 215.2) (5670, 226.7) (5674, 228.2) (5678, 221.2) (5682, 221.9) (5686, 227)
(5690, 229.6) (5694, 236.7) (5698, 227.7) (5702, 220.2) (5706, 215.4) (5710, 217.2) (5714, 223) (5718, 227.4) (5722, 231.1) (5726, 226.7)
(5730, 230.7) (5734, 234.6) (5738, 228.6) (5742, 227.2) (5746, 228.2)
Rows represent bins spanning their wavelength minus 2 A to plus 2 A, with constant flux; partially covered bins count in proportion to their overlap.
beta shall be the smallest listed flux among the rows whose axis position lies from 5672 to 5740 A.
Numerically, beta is 215.4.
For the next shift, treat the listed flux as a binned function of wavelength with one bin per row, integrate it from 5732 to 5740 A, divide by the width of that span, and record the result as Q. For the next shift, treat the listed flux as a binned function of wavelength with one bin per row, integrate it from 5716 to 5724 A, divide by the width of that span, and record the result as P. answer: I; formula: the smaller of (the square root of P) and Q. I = 15.1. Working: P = 229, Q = 232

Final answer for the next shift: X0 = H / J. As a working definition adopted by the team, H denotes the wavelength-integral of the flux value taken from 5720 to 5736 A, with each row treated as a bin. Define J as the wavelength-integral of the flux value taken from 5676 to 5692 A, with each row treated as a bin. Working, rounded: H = 3692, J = 3599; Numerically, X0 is 1.026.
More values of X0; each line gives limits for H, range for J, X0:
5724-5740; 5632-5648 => 1.107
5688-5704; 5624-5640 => 1.070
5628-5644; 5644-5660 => 0.998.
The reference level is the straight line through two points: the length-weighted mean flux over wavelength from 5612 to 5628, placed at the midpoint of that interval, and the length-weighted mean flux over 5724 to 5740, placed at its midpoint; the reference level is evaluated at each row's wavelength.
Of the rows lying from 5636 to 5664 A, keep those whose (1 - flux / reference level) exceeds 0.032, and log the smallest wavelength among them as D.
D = 5638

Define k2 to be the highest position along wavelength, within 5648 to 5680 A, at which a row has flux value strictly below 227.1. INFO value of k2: 5678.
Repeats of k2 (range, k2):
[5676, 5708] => 5706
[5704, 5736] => 5726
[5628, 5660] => 5658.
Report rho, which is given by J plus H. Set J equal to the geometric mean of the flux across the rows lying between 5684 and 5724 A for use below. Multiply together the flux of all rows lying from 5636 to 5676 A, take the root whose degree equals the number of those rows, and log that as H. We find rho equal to 440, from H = 215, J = 225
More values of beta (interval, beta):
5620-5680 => 204.7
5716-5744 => 226.7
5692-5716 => 215.4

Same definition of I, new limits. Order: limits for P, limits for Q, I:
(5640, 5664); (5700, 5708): 14.6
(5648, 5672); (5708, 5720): 14.7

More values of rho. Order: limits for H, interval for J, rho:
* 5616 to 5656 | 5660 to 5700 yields 439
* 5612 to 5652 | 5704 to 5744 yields 441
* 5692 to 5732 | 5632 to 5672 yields 438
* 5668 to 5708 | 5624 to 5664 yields 438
